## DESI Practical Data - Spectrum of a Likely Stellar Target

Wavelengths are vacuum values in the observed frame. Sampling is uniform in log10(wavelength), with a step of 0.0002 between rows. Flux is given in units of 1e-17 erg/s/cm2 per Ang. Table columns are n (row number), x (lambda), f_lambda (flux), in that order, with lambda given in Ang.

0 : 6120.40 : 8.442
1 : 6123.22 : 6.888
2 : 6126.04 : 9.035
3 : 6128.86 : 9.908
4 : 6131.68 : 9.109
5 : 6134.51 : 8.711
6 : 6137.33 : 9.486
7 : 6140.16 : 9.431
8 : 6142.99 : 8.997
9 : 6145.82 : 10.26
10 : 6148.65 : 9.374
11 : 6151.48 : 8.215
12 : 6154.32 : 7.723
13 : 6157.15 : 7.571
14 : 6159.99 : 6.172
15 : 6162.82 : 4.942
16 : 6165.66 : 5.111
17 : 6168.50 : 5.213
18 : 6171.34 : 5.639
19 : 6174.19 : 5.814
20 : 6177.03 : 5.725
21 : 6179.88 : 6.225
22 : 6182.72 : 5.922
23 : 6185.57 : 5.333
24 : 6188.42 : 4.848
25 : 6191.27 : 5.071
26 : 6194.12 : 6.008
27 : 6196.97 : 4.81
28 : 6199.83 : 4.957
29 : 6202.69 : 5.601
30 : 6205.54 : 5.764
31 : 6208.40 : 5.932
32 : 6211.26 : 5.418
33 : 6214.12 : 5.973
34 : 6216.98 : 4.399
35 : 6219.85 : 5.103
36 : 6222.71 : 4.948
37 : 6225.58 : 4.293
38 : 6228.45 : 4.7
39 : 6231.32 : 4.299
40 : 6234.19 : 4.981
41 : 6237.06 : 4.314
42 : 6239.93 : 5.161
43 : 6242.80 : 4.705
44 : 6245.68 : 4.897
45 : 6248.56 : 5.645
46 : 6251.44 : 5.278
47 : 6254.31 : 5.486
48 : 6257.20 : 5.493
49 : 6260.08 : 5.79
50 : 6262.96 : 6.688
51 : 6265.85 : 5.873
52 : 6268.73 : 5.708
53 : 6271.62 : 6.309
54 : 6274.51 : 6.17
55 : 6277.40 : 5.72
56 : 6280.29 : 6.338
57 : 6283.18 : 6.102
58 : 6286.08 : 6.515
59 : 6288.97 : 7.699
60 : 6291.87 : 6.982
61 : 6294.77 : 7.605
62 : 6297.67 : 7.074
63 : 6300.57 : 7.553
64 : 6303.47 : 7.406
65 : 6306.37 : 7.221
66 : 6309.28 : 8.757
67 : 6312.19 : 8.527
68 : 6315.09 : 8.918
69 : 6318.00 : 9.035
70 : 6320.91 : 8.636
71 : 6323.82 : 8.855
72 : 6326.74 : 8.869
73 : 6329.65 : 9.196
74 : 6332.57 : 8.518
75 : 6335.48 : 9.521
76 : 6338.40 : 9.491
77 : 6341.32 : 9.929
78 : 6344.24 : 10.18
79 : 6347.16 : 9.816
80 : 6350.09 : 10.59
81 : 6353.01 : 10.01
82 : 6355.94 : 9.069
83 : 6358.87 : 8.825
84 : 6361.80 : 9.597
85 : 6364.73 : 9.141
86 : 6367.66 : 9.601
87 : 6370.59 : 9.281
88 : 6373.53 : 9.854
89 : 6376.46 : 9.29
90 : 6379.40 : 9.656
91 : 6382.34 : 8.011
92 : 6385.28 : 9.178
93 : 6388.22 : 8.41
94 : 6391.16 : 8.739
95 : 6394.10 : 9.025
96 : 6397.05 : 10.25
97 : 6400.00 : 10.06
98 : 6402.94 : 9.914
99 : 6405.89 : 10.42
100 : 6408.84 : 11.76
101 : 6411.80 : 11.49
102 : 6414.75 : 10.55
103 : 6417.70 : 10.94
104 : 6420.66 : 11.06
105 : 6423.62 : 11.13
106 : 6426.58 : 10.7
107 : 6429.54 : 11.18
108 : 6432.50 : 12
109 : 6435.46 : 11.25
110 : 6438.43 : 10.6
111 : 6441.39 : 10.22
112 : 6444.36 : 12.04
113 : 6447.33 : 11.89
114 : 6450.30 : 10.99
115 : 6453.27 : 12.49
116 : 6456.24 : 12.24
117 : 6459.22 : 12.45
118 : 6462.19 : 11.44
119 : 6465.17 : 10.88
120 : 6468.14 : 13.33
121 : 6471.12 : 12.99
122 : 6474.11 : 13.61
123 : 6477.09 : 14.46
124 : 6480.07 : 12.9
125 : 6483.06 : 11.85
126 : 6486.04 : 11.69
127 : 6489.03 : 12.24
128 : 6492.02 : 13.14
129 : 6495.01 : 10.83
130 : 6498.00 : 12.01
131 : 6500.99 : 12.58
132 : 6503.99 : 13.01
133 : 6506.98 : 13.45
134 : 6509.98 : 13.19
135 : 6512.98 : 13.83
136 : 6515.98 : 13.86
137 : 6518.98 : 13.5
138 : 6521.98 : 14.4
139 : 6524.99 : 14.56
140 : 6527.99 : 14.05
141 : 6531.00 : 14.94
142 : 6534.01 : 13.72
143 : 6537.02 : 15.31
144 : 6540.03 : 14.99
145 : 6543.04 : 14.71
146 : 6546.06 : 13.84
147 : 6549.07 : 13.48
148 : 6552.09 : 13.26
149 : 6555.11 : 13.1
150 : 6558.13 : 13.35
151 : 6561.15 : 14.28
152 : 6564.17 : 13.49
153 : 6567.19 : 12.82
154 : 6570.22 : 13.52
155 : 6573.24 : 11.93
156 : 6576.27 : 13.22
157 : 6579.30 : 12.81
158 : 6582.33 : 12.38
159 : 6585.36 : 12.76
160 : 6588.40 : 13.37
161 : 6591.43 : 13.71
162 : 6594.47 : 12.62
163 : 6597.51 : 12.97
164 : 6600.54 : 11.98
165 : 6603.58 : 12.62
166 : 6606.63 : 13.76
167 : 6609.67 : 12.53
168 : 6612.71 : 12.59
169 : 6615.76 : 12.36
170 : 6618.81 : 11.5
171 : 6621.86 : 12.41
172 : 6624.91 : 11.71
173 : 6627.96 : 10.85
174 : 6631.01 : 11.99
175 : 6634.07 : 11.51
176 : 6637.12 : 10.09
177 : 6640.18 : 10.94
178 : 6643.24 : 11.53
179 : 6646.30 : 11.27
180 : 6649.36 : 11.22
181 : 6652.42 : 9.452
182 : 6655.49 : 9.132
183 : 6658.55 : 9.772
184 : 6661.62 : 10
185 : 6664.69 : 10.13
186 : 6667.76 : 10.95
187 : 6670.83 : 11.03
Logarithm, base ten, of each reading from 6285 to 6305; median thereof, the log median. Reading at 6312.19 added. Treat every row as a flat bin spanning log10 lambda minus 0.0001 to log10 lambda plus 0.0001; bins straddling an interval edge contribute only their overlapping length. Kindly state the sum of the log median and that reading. 9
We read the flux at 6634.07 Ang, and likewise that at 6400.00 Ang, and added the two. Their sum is 22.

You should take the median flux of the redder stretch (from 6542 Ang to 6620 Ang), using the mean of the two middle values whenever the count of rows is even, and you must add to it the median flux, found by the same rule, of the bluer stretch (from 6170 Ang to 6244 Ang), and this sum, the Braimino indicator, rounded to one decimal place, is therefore 18.2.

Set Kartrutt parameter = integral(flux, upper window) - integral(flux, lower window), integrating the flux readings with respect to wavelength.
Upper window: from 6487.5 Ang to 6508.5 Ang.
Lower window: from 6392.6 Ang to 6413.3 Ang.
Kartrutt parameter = 46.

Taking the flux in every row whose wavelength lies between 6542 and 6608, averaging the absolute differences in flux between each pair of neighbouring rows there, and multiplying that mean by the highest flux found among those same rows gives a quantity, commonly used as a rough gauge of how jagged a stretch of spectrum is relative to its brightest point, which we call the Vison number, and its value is 10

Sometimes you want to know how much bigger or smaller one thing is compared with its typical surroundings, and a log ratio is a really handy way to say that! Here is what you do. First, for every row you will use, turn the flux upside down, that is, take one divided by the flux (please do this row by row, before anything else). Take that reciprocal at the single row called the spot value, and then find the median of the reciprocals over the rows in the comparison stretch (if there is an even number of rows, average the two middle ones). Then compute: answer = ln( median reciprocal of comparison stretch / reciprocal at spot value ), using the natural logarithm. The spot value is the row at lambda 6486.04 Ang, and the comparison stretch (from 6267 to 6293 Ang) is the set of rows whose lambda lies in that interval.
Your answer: 0.62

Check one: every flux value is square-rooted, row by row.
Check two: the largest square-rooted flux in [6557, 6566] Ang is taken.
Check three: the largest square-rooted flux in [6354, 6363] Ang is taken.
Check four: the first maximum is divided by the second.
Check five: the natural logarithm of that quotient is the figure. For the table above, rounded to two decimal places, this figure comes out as 0.20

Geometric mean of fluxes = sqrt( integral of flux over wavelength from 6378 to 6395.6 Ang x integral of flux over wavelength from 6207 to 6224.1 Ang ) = 119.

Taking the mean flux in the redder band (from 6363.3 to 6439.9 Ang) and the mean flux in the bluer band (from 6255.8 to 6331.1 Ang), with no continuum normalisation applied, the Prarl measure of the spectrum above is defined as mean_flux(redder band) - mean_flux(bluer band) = 2.9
